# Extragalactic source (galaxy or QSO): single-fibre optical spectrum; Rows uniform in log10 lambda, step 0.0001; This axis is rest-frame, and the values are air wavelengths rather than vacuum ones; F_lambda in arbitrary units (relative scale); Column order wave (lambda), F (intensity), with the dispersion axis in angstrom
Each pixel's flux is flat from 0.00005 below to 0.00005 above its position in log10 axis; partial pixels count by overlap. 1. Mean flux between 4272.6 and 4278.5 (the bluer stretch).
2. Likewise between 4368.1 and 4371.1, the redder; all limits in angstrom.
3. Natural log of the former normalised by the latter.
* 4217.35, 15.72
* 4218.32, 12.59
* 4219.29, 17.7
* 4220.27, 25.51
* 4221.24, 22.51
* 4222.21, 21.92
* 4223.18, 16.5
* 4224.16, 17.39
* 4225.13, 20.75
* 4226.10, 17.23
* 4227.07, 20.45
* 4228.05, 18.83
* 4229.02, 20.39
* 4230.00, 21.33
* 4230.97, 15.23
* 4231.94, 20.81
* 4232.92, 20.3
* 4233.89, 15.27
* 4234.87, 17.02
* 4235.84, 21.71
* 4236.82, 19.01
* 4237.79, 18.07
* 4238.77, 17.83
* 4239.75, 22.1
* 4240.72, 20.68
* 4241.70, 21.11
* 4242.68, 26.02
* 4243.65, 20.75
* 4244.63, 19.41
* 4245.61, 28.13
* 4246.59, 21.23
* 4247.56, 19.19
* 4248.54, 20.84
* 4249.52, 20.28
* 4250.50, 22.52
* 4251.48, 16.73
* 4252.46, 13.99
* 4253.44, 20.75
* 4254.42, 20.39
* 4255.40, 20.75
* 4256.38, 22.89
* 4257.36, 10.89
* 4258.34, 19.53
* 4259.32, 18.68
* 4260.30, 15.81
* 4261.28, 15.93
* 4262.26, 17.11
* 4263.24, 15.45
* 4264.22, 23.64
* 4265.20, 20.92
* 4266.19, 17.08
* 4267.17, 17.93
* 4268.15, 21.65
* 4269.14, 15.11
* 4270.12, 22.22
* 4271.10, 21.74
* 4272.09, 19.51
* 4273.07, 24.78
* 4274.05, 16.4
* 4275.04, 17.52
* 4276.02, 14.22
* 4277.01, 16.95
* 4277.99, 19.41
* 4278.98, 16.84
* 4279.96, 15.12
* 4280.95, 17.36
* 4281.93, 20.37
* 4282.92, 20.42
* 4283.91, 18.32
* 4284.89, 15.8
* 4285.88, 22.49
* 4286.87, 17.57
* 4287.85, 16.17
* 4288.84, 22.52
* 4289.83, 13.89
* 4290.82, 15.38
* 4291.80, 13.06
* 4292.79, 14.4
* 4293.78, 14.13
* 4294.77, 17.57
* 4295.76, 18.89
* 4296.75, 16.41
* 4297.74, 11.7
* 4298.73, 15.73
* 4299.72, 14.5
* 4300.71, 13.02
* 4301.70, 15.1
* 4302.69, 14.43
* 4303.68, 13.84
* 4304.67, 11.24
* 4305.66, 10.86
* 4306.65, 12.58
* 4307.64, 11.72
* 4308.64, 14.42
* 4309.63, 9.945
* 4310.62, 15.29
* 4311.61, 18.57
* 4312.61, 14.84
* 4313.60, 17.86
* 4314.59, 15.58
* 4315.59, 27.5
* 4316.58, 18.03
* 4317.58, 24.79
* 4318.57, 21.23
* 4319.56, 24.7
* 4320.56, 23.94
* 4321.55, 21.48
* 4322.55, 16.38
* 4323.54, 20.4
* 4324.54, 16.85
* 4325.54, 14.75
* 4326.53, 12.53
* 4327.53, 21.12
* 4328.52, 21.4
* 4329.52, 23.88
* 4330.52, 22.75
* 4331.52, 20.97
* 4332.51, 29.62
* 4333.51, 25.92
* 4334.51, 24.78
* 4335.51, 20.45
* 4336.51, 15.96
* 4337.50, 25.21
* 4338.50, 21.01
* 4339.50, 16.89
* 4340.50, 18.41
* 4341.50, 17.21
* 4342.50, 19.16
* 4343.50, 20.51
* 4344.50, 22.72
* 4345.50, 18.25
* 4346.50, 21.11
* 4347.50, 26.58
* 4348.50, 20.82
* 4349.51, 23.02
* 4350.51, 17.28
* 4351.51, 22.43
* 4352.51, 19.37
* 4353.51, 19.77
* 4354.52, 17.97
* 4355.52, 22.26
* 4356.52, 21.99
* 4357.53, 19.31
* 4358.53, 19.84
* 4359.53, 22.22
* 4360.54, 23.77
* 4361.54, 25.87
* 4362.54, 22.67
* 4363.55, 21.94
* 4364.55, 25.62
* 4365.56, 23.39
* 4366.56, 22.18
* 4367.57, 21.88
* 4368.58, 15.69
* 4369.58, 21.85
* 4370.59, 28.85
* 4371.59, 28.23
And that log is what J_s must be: -0.2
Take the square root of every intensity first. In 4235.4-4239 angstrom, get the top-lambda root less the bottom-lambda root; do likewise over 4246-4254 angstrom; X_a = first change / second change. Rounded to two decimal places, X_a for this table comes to 8.34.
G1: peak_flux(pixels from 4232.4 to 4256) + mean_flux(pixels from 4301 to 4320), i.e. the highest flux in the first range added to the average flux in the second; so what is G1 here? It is 45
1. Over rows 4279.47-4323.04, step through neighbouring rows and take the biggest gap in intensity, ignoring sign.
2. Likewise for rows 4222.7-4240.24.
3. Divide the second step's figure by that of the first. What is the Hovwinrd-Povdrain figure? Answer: 0.5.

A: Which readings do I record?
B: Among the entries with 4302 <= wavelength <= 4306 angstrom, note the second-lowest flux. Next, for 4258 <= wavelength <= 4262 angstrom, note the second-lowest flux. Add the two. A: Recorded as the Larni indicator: 27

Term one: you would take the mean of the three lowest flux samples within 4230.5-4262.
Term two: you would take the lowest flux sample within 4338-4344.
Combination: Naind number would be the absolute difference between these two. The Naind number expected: 3.52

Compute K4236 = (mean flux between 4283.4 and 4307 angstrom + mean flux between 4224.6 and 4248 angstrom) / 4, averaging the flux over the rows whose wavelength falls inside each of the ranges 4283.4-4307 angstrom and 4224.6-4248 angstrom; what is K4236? 8.9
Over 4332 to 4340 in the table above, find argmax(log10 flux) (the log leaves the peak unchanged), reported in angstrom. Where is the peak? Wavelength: 4332.51 angstrom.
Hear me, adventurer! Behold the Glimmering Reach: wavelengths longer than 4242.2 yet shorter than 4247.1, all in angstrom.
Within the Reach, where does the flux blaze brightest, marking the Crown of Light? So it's 4245.61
